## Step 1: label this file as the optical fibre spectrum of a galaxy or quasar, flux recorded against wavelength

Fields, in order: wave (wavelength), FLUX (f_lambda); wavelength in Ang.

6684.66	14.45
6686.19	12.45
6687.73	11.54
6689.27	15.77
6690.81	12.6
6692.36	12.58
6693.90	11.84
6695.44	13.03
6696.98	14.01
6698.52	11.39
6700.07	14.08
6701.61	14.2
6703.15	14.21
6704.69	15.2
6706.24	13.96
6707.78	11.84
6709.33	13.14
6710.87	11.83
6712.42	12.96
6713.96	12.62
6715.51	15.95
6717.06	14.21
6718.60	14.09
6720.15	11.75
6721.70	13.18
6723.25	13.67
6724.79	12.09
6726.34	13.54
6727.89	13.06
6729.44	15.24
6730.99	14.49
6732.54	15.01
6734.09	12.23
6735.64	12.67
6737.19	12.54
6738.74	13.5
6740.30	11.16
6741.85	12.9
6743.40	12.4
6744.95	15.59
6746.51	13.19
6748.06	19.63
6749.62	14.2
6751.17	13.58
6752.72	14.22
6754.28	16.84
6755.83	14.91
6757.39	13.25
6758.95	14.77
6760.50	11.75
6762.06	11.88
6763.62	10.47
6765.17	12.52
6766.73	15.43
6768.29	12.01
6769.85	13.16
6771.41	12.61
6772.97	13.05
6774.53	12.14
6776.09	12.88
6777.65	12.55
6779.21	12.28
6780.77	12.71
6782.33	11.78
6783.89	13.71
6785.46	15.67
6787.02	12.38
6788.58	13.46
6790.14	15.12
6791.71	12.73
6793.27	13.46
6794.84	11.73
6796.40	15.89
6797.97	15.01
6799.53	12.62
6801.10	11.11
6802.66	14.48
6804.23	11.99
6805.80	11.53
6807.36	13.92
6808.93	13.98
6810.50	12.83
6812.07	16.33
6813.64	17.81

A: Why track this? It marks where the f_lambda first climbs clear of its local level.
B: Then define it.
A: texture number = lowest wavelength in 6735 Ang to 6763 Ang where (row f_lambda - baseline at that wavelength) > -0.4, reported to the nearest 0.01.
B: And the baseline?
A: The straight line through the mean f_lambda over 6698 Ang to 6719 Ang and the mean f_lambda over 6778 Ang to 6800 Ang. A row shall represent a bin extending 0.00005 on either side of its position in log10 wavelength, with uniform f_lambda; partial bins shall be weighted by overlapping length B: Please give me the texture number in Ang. 6738.74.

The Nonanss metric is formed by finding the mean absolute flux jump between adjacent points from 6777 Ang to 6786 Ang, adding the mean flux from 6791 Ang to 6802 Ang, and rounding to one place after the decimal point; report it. 14.3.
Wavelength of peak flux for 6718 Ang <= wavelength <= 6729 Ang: 6718.60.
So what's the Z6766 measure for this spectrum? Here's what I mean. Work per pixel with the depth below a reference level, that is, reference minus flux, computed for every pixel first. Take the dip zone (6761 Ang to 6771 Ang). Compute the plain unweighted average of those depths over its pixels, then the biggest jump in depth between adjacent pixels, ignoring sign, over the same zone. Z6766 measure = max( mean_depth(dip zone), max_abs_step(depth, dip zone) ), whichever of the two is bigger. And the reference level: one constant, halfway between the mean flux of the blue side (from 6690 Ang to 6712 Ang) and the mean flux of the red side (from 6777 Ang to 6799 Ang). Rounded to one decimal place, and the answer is 3.4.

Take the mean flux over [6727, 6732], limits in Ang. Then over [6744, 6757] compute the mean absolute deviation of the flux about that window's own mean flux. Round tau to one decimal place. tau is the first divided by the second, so 9.1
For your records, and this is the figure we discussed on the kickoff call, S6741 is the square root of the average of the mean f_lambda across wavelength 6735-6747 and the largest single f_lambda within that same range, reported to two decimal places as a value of 3.78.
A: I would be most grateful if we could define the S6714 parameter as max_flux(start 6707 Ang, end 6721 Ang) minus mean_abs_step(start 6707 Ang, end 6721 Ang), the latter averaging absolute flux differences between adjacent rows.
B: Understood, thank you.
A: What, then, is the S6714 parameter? 14.5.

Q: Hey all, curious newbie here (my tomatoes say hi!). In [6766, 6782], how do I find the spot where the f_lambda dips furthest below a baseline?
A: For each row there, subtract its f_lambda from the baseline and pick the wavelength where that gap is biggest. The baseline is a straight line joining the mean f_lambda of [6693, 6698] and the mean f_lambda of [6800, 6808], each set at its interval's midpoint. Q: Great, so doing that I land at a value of 6768.29 Ang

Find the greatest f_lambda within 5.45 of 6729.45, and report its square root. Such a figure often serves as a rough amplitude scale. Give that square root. 3.90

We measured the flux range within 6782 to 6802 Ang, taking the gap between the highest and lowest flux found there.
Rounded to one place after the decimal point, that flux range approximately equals 4.8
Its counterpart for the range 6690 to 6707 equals 3.8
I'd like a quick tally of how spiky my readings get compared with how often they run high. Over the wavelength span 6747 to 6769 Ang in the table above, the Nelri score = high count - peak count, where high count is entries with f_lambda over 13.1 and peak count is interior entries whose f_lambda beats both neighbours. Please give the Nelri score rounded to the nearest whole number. 5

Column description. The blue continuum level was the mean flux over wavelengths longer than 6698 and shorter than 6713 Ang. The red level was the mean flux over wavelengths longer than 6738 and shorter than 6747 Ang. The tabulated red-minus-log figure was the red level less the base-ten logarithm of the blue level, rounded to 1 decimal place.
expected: 12.0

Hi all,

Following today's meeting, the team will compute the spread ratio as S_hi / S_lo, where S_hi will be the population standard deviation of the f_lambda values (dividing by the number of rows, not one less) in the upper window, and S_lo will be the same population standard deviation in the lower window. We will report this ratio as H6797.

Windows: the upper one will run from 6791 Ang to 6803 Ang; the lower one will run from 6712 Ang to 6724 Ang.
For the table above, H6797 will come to 1.3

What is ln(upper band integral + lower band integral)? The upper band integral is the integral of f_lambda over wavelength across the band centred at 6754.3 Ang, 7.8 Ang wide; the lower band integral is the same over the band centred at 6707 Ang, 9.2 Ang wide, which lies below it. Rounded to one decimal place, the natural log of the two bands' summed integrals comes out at 5.5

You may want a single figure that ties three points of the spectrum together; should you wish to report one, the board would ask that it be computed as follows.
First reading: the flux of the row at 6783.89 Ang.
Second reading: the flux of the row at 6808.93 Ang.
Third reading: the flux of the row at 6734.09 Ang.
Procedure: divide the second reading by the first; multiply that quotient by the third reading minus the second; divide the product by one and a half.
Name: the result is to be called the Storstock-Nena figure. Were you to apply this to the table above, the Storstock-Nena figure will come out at -1.2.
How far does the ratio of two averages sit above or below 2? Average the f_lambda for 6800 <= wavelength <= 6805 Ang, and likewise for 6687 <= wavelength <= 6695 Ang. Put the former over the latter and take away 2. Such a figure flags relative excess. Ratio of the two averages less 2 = -1.03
